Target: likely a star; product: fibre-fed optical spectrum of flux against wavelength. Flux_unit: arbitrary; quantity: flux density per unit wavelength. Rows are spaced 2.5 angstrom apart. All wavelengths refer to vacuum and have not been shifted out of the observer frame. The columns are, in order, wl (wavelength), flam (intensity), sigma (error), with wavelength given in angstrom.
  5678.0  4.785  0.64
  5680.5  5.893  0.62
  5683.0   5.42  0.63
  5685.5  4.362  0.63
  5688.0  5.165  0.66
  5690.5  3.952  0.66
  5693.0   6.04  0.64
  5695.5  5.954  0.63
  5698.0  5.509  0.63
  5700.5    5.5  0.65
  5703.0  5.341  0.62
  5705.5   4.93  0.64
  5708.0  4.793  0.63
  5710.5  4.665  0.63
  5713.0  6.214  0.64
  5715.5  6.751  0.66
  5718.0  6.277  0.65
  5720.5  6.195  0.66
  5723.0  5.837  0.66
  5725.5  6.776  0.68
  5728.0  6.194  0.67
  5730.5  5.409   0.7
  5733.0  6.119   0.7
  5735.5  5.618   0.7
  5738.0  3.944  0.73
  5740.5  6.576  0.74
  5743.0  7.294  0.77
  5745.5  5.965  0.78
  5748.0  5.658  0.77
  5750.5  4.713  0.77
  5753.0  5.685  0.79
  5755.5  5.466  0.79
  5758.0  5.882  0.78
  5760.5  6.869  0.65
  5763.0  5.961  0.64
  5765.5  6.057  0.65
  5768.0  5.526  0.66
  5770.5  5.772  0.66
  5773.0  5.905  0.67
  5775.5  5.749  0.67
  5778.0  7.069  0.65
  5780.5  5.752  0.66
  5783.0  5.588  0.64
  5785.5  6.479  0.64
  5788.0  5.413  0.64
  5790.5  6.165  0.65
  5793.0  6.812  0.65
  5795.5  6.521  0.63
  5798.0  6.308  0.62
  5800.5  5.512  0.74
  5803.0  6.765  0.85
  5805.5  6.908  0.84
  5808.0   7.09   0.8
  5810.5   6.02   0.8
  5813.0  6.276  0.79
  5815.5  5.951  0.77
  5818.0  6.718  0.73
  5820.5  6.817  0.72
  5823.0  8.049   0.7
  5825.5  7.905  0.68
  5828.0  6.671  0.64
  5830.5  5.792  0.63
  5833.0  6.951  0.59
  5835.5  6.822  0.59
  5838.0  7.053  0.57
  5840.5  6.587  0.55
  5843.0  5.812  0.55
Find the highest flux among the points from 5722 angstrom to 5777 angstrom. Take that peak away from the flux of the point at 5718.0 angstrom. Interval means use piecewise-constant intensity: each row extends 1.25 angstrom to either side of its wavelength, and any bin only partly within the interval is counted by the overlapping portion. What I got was -1.0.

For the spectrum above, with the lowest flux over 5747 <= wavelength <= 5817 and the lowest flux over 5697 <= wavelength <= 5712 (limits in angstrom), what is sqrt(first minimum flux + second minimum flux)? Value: 3.06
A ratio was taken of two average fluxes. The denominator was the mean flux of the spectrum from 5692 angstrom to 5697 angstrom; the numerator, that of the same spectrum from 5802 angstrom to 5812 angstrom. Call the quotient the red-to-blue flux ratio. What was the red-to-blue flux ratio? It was 1.12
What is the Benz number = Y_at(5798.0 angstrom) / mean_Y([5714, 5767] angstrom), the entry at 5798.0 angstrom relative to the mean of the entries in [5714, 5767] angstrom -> 1.06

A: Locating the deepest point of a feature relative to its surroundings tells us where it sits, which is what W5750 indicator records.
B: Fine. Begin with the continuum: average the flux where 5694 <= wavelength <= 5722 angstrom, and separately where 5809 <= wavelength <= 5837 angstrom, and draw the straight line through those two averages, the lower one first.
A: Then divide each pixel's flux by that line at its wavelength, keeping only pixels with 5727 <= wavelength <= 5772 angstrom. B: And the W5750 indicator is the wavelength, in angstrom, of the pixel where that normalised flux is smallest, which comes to 5738.0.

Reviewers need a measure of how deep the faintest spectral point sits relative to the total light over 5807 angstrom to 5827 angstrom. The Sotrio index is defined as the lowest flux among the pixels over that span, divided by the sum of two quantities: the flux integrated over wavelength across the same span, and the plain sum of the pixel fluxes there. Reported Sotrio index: 0.031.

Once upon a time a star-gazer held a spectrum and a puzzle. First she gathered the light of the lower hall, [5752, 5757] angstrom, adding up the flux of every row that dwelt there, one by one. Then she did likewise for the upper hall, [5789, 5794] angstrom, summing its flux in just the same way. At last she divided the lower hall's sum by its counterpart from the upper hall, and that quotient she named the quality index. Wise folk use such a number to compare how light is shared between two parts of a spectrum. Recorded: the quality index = 0.86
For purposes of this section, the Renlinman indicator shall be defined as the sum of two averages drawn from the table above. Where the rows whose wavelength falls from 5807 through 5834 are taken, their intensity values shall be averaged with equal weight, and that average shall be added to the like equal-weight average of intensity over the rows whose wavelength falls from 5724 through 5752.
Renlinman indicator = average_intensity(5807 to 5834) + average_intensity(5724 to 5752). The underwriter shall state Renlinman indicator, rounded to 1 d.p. 12.6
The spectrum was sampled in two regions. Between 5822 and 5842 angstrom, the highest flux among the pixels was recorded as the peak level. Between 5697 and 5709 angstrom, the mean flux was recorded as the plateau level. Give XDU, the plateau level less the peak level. -2.8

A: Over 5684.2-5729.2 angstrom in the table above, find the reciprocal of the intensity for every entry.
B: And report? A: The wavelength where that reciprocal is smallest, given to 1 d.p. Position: 5725.5 angstrom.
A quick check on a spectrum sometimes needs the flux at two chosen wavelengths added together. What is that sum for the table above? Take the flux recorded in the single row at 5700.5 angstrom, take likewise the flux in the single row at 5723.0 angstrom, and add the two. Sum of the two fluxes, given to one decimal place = 11.3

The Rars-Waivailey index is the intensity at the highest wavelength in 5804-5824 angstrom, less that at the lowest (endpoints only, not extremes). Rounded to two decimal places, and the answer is 1.14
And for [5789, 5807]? 0.74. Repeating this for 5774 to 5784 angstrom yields -0.16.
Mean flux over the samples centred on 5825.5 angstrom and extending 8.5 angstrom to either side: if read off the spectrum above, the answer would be 6.99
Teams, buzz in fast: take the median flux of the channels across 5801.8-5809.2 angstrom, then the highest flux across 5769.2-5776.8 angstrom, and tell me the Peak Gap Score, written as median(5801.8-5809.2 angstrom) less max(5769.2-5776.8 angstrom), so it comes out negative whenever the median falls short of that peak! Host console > 1.0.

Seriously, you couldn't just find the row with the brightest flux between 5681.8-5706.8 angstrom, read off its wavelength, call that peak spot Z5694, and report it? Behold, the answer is 5693.0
